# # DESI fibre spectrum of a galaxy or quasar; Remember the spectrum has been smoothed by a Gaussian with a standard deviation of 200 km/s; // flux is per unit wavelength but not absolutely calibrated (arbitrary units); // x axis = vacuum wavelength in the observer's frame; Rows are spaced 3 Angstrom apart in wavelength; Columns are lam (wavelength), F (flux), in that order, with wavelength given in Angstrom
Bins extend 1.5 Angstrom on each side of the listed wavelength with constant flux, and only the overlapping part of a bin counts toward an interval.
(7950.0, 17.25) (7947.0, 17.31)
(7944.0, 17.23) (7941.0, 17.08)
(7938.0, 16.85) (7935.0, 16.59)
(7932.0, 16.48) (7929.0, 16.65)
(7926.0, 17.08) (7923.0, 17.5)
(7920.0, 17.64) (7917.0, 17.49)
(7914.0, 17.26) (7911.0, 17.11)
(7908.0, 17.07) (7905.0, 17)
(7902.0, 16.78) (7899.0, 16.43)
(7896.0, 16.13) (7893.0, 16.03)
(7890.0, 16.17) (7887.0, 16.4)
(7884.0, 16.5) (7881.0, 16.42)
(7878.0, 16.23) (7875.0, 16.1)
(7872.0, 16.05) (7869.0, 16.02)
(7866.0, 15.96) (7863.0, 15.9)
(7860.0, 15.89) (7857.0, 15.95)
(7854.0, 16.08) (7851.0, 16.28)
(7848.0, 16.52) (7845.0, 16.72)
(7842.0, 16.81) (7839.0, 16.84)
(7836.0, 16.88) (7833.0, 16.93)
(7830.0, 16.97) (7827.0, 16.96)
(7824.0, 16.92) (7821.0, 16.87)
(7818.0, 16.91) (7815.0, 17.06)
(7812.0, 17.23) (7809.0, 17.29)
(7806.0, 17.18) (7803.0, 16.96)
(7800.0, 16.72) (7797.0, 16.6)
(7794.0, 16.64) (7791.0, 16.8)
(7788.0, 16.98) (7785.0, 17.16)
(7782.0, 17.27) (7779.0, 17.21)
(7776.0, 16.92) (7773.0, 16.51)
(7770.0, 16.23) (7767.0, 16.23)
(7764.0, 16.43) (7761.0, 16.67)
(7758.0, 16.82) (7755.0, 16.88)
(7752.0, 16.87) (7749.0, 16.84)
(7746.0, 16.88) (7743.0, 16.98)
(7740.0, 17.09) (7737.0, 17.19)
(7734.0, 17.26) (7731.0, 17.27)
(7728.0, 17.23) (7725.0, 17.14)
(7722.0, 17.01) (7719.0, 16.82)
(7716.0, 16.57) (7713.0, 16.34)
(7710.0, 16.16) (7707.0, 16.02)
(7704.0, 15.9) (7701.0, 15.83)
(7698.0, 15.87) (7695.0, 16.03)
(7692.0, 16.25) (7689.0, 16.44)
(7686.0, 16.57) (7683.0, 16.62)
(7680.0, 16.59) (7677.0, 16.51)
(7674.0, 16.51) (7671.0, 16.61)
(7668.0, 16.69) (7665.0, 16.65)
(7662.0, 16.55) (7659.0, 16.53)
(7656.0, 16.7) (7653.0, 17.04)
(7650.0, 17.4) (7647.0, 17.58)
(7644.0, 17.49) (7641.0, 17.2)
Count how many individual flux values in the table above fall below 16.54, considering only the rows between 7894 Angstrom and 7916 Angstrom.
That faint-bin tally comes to 2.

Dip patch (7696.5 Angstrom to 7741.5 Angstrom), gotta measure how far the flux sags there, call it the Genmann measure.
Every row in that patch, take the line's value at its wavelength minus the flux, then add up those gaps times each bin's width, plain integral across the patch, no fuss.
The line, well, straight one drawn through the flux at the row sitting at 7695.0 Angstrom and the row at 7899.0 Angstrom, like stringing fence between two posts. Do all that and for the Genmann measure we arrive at -26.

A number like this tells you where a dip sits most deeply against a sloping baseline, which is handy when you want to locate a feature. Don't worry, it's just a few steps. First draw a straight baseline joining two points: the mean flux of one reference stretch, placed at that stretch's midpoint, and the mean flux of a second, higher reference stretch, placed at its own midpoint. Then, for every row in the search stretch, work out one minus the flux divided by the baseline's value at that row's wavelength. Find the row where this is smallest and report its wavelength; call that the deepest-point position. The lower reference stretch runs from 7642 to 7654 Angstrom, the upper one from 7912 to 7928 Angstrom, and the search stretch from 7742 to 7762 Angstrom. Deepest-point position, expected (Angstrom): 7743.0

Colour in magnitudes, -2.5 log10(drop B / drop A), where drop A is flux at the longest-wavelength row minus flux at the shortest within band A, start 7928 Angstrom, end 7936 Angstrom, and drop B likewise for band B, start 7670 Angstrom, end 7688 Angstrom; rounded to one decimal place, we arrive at 0.4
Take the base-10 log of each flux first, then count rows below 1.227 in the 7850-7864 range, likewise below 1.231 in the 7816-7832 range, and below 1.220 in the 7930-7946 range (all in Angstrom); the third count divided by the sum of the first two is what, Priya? 0.20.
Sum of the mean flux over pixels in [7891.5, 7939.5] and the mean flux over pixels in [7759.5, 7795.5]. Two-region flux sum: 33.6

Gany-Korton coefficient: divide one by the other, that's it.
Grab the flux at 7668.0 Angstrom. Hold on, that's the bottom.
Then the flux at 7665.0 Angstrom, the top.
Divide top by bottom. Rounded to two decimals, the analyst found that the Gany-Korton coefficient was 1.00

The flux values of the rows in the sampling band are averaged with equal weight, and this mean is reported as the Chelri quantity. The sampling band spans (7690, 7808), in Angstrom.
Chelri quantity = 16.7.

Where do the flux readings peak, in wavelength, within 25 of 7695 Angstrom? 7719.0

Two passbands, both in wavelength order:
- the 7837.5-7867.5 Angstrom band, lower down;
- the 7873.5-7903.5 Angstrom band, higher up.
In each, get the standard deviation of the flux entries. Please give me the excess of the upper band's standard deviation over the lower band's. -0.16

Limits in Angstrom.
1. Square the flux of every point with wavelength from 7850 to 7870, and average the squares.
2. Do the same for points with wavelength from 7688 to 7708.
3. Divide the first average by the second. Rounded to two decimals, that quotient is 1.00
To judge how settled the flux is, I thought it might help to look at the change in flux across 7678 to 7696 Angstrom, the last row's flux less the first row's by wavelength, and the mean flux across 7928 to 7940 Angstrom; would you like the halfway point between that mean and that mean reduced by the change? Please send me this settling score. 16.9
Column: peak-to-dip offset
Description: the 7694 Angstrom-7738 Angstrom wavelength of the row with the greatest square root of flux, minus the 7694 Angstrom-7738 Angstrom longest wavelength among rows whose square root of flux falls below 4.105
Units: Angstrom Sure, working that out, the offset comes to 12 Angstrom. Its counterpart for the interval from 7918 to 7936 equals -15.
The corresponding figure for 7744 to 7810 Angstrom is 9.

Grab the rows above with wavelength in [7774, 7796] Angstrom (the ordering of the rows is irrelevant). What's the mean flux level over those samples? 17.0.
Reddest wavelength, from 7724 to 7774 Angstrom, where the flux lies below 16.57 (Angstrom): 7773.0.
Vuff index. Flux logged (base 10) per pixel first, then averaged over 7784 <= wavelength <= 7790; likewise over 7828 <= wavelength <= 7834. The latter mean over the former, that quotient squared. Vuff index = 1.00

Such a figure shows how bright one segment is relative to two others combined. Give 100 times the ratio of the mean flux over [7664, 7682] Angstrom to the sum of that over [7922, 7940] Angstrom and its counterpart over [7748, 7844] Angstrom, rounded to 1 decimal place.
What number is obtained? 49.2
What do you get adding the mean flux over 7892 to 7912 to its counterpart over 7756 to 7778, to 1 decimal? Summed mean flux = 33.2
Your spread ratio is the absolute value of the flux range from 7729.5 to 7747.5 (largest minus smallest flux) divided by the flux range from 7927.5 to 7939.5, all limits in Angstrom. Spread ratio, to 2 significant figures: 1.1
